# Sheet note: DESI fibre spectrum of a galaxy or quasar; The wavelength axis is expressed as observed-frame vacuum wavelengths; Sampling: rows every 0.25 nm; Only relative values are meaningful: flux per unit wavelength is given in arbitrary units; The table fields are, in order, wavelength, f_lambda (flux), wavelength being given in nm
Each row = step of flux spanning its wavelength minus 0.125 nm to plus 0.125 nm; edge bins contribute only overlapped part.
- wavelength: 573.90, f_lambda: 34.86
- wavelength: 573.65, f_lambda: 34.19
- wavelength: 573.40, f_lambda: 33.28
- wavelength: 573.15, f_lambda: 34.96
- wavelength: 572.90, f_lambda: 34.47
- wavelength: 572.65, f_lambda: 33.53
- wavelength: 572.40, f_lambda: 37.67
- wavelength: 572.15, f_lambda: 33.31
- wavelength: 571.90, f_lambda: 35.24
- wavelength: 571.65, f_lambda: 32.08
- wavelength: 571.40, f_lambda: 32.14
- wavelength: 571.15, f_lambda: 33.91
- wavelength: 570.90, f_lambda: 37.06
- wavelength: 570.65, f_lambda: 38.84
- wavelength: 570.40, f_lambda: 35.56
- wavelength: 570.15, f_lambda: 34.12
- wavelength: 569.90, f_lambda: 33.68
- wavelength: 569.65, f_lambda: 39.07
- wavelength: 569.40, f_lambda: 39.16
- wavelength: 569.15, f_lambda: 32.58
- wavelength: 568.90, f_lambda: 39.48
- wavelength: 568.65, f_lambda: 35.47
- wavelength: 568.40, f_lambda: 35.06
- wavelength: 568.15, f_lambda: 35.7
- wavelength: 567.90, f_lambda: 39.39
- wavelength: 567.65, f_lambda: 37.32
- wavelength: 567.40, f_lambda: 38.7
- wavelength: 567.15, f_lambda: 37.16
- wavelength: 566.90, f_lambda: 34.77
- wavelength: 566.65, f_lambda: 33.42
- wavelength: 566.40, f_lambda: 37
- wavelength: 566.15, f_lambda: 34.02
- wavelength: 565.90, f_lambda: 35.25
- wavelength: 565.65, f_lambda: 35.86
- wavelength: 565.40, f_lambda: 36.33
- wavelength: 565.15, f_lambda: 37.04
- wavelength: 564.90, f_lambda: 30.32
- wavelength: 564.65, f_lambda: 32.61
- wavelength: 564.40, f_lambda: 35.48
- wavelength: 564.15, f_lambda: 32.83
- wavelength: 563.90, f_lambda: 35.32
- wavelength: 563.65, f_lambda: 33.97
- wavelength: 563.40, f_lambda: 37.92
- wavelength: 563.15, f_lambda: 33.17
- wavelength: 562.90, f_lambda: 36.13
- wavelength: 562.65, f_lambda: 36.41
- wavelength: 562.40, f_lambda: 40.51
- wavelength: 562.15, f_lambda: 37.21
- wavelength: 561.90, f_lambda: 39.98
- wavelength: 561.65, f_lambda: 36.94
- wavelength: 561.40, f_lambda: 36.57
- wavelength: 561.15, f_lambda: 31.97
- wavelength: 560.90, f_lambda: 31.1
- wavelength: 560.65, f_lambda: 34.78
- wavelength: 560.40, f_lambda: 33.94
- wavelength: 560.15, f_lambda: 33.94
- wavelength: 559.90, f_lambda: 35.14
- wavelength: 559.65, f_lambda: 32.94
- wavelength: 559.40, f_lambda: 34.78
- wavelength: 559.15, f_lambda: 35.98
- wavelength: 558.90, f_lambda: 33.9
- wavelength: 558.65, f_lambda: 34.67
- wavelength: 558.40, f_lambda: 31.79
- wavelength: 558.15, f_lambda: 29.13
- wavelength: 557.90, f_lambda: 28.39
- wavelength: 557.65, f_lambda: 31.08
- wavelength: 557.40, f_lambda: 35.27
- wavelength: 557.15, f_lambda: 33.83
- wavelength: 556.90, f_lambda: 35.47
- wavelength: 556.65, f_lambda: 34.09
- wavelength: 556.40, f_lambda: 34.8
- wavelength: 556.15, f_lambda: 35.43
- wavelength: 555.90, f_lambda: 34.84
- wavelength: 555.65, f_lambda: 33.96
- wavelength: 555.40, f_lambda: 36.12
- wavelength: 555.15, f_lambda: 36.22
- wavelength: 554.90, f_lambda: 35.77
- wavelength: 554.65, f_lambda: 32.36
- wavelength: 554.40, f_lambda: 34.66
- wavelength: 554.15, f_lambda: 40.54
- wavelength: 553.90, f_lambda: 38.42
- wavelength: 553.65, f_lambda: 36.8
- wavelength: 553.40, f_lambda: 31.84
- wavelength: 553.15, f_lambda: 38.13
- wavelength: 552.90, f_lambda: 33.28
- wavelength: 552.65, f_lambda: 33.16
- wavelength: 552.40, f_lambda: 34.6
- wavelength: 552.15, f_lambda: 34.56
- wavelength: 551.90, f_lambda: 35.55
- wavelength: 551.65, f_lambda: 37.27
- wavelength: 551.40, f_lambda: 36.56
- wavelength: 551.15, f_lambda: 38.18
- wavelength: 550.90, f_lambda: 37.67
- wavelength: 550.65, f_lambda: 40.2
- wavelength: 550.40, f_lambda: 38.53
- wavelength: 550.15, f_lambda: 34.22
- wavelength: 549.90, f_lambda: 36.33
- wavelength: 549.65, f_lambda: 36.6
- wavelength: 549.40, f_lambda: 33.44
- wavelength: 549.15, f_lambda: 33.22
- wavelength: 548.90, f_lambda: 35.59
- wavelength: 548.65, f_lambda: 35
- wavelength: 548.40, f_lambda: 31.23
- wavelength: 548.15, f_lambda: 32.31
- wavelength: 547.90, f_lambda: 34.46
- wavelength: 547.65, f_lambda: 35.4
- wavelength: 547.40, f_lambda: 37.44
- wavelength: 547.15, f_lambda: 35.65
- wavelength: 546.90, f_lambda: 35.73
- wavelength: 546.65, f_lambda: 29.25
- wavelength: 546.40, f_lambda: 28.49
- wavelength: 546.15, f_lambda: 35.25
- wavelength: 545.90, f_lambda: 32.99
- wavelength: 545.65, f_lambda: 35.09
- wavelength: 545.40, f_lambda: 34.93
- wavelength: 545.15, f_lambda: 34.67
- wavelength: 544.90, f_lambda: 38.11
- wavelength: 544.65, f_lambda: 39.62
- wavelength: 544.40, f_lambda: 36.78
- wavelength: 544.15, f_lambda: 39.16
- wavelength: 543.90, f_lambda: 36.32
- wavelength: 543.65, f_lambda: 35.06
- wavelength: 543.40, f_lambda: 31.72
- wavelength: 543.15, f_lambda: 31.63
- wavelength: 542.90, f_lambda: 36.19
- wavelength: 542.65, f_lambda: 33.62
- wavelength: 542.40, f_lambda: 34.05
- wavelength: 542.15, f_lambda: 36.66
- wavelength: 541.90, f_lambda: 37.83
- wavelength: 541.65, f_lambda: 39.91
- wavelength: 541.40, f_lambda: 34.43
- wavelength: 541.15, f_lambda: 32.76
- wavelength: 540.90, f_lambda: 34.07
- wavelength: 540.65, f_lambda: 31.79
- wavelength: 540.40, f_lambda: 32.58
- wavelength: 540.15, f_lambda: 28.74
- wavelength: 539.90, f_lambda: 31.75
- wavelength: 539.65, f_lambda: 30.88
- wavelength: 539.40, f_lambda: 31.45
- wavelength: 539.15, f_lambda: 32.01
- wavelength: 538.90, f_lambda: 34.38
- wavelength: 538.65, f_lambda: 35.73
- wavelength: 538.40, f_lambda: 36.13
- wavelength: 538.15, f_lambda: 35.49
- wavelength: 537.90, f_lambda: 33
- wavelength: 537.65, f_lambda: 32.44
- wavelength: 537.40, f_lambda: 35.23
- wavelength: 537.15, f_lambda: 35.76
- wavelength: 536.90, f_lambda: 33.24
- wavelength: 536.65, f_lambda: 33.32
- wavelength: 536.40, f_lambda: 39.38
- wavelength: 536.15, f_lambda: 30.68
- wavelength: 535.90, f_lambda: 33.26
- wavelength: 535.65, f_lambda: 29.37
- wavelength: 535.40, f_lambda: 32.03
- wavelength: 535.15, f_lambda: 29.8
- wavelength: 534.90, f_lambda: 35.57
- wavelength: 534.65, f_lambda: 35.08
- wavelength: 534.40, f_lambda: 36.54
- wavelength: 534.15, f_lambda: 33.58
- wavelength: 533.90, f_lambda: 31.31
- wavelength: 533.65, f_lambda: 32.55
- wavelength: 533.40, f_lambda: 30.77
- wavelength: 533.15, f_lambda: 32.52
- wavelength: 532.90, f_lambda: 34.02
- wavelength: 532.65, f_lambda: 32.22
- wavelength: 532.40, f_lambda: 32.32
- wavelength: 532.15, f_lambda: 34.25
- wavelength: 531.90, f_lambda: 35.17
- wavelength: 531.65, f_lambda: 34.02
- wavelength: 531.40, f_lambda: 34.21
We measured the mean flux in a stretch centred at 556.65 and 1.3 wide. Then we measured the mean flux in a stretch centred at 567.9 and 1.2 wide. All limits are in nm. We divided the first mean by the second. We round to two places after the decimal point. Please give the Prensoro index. 0.93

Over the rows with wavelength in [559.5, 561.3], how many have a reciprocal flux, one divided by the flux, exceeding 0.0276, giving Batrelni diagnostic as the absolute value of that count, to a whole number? 7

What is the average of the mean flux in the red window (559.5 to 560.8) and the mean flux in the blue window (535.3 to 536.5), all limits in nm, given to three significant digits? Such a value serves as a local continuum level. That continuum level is 33.5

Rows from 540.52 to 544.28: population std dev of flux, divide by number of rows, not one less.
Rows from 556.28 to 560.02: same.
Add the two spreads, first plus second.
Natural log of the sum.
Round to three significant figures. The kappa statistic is 1.56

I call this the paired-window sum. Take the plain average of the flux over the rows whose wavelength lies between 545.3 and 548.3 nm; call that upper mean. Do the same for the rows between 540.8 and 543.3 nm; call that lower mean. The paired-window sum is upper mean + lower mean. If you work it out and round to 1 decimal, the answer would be 69.0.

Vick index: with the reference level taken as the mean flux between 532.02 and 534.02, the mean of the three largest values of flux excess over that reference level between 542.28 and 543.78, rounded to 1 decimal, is 2.6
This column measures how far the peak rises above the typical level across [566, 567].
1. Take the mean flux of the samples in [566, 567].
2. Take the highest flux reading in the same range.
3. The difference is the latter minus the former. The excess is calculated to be 2.2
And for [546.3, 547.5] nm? 4.1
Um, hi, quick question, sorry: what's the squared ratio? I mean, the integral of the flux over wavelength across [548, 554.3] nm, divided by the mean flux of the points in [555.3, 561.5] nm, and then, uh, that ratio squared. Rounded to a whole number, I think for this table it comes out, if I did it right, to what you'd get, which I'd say 44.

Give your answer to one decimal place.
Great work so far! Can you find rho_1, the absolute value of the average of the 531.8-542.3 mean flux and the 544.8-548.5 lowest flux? 31.0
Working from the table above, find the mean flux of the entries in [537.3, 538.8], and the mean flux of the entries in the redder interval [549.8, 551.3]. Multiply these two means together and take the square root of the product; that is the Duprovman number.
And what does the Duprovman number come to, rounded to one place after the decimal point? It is 36.1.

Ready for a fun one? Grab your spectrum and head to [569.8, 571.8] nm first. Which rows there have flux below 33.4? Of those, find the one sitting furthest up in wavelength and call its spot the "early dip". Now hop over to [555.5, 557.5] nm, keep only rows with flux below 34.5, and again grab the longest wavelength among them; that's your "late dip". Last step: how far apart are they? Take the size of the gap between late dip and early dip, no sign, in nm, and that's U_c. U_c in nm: 14.50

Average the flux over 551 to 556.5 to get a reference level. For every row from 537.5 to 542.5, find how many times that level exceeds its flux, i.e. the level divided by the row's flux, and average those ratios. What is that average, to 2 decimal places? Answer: 1.06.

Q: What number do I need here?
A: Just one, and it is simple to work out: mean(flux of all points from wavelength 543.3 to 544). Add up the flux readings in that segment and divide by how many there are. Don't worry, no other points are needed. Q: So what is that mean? 34.4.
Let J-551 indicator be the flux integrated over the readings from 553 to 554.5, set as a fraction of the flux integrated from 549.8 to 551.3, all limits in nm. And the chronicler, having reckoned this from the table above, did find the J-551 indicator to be 0.98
